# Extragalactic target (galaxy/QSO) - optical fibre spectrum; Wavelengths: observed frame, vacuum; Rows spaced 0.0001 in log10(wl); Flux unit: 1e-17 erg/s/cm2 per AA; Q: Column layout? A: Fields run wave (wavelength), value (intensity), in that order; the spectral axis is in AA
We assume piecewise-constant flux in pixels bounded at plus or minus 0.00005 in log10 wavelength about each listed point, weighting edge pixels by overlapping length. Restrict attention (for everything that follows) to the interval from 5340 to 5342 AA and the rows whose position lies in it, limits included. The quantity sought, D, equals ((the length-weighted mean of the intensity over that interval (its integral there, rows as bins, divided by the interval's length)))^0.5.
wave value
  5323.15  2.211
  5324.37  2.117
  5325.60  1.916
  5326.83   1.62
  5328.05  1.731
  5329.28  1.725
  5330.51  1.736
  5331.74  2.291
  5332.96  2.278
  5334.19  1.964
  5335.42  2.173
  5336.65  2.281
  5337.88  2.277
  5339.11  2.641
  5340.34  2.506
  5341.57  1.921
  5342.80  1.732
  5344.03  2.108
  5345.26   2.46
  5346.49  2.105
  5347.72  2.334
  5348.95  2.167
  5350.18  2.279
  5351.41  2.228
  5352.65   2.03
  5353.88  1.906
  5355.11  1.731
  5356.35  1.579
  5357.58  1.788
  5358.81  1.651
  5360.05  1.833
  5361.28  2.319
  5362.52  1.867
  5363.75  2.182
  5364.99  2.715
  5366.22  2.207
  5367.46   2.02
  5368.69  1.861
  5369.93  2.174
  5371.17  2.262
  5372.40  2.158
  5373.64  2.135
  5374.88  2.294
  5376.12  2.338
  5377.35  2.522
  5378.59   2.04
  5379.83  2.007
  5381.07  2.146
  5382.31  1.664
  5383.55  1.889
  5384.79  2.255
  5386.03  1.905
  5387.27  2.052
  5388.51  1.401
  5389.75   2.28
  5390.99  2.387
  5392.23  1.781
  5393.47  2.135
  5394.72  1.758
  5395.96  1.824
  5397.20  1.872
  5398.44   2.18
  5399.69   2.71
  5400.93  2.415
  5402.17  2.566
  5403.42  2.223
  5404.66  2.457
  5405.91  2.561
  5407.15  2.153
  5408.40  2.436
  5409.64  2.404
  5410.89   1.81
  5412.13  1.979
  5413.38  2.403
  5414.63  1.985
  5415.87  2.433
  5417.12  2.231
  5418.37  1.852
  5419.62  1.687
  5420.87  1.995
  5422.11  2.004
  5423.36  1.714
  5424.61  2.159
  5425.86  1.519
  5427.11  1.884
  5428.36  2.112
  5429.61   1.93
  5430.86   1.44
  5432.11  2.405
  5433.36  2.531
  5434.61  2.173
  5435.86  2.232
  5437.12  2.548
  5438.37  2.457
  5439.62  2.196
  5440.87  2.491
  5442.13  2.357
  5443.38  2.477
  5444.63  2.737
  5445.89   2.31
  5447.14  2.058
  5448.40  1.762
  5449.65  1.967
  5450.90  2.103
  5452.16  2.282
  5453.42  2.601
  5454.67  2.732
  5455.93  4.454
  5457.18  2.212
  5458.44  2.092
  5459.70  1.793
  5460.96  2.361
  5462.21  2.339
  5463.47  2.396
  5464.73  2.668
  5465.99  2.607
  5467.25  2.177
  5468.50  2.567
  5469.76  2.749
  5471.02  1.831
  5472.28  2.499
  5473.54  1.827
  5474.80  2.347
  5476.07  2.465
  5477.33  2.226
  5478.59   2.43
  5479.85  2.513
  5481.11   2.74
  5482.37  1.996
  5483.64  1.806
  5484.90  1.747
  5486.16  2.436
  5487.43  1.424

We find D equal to 1.48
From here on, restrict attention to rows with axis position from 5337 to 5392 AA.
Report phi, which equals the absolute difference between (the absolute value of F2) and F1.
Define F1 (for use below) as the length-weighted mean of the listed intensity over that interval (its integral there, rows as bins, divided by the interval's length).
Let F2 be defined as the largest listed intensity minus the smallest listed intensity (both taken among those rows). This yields 0.78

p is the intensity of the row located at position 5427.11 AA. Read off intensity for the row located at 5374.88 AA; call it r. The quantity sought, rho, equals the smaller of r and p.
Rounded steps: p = 1.884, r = 2.294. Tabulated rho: 1.88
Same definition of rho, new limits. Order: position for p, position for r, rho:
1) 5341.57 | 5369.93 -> 1.92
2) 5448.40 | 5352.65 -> 1.76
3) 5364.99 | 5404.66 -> 2.46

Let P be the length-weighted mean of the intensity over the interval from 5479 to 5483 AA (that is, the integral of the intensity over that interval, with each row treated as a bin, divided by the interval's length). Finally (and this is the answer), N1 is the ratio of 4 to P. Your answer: 1.65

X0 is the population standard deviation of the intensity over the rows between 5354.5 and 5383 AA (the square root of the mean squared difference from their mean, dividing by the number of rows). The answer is 0.282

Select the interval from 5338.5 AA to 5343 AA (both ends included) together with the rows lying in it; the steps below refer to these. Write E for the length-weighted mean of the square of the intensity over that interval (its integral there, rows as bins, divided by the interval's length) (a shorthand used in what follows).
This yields 5.17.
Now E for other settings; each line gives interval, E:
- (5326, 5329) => 2.89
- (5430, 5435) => 4.70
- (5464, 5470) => 6.49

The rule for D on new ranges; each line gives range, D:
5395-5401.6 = 1.48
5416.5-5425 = 1.39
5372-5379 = 1.50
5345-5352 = 1.50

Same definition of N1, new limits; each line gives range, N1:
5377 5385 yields 1.95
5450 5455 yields 1.68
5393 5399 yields 2.05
